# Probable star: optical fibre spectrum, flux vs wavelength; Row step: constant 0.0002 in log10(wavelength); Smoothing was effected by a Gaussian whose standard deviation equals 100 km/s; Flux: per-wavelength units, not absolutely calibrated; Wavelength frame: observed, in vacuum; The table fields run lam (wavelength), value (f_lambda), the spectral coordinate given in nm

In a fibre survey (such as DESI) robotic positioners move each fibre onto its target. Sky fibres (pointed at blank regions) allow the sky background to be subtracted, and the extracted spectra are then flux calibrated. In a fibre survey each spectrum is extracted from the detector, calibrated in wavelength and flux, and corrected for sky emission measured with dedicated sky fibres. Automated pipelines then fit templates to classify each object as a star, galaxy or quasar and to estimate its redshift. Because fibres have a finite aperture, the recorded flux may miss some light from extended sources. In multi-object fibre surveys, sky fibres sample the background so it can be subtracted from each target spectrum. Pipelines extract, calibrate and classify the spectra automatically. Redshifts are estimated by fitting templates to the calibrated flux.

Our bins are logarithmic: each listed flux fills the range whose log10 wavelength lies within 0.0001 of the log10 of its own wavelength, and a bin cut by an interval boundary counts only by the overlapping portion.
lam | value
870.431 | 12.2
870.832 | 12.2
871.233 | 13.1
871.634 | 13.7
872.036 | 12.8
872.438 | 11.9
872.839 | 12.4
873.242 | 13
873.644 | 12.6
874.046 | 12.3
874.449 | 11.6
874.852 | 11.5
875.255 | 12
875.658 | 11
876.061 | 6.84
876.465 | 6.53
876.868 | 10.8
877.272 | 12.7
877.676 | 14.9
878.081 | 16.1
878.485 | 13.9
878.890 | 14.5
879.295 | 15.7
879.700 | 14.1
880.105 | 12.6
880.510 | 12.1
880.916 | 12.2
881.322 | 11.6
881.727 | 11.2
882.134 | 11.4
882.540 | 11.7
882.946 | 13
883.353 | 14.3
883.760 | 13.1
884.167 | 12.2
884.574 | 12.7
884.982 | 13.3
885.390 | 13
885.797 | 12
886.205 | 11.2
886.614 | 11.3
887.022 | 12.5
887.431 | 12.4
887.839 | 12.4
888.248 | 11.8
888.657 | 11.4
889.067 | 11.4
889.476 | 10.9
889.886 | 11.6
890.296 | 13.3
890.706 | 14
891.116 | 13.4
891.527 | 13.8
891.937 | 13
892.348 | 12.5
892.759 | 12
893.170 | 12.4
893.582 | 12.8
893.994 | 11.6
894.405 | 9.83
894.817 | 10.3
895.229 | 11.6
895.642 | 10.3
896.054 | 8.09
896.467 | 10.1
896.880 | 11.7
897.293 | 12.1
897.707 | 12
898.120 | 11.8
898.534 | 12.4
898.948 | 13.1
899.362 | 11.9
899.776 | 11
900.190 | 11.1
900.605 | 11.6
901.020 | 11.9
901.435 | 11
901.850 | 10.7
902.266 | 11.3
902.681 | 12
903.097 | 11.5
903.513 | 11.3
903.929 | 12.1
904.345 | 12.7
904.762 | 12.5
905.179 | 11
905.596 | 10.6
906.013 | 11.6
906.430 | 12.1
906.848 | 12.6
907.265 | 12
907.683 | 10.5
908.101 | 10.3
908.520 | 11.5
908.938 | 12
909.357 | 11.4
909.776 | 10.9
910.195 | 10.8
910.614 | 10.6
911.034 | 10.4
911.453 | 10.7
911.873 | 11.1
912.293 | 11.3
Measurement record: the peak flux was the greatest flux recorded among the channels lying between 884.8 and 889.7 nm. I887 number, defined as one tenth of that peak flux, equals 1.33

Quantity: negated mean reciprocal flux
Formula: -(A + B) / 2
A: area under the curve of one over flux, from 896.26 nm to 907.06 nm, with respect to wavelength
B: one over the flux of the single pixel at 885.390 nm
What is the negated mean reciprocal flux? -0.502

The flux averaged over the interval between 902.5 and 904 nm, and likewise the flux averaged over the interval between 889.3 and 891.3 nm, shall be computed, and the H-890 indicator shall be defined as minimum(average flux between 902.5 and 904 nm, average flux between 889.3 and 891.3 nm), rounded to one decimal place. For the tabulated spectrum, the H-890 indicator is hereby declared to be 11.7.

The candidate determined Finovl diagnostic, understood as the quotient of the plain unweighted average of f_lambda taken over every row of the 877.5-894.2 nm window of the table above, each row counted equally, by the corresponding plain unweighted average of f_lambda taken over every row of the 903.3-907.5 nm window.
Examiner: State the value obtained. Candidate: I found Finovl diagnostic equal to 1.07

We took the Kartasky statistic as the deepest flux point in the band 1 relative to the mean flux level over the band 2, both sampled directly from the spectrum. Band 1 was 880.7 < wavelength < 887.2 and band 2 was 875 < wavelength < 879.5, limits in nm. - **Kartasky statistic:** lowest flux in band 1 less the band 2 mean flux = -1.1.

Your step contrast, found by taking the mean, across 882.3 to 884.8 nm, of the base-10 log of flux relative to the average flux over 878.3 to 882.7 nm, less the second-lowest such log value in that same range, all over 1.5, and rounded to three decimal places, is 0.014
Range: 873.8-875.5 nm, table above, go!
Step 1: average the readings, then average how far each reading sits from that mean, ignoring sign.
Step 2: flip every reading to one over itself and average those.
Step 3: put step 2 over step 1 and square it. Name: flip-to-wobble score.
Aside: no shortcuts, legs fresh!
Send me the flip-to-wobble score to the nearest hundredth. 0.08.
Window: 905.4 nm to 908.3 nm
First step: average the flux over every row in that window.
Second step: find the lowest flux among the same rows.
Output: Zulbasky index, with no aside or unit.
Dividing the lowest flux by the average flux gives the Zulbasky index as 0.90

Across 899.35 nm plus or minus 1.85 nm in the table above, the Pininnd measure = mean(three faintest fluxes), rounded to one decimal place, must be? 11.2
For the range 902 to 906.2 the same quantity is 11.0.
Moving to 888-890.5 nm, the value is 11.2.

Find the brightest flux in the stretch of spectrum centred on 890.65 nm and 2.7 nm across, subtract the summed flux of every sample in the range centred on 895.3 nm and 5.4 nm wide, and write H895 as -131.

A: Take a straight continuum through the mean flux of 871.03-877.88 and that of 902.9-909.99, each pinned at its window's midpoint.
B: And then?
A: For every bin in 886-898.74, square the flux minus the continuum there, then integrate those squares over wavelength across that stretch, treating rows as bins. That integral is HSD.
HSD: 18.9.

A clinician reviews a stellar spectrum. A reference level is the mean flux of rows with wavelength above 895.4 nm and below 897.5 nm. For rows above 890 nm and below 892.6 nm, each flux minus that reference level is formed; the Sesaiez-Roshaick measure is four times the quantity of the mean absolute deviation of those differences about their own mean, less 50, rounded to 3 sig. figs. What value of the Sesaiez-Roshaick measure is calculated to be -198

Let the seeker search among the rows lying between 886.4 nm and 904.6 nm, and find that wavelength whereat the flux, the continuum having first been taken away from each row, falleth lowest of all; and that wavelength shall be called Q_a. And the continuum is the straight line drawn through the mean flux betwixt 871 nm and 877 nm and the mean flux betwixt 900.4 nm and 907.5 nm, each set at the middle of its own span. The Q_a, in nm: 896.054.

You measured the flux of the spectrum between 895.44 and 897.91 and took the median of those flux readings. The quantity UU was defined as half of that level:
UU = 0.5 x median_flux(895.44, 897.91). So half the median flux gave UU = 5.5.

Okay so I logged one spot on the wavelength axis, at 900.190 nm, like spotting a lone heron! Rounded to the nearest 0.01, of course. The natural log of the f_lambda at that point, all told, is 2.41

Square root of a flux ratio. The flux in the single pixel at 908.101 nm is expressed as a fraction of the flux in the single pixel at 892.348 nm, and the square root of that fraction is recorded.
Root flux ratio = 0.91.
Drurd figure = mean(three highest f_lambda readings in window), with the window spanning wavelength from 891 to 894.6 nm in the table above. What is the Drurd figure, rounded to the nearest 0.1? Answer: 13.4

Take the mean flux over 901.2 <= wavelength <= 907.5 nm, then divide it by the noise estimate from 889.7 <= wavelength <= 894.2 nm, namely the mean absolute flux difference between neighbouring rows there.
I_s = 16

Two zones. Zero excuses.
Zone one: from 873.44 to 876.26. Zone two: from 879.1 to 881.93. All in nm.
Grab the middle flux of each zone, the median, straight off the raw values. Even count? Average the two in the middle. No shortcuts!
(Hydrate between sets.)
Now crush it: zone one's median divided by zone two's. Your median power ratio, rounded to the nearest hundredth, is 0.95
